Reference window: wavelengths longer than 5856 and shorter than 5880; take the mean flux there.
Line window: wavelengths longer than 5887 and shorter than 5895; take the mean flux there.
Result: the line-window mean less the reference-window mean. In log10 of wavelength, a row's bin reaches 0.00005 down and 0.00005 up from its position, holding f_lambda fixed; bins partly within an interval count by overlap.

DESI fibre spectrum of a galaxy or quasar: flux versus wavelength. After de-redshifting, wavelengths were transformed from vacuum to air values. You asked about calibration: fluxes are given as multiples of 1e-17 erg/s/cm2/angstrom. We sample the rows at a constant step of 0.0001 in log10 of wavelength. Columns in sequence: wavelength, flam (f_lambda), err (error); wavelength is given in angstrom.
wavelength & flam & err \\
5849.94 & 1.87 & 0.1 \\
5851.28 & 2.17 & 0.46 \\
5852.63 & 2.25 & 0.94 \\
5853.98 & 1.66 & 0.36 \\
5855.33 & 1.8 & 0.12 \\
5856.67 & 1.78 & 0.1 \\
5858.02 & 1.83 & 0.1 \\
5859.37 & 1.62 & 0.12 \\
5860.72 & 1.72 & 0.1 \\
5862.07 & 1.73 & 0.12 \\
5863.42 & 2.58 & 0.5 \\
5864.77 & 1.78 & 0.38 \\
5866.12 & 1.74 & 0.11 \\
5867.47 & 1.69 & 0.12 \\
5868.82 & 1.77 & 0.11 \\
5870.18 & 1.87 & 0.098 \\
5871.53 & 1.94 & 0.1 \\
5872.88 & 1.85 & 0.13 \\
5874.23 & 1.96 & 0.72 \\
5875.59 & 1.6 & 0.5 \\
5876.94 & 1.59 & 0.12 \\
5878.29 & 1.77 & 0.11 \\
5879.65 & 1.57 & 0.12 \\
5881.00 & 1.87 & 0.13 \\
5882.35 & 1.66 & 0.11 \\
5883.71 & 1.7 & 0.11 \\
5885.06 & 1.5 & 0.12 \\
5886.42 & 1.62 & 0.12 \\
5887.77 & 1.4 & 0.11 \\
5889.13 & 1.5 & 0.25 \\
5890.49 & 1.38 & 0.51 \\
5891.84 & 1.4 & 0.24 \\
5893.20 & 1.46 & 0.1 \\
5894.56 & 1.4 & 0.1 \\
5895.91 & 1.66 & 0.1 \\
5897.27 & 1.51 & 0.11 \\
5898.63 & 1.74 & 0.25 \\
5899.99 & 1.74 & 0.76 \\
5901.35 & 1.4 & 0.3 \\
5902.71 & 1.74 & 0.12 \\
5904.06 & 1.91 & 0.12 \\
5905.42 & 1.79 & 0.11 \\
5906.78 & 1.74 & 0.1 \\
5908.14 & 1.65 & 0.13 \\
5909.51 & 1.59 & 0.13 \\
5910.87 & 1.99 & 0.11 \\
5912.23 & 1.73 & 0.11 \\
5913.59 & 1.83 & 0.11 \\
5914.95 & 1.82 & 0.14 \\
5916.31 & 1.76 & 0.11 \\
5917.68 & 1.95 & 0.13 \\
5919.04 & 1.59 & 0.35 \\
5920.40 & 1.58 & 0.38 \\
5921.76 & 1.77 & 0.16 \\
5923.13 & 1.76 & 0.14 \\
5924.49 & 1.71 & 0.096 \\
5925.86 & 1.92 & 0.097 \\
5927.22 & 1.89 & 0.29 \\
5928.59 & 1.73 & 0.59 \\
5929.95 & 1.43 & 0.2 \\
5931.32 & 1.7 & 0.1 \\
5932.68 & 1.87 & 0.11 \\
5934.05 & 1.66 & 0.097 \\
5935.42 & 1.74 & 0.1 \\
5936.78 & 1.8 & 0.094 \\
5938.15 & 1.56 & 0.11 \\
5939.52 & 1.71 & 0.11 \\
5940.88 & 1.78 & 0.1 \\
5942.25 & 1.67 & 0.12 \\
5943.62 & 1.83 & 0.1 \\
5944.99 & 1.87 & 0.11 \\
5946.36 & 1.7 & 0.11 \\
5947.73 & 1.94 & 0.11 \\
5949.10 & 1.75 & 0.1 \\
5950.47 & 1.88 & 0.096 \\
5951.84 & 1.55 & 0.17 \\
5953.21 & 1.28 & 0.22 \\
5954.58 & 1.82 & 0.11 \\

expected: -0.38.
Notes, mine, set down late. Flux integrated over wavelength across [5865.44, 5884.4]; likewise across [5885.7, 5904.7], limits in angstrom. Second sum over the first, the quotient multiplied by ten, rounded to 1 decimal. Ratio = 8.9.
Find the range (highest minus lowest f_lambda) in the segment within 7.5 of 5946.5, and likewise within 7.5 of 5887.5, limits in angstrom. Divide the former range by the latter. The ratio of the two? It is 1.3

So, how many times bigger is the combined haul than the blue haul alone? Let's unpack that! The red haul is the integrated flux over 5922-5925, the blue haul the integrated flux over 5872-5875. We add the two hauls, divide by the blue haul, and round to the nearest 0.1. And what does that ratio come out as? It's 1.9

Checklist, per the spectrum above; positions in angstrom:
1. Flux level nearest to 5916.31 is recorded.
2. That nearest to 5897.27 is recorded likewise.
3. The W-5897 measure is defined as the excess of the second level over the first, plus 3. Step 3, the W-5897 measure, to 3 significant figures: 2.75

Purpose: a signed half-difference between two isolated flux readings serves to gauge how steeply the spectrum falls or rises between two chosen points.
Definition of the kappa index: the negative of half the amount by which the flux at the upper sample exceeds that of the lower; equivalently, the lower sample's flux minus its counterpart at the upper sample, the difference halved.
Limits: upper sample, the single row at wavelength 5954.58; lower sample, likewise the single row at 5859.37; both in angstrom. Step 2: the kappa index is -0.10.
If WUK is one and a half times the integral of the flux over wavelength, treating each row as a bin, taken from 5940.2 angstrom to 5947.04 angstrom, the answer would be 18.2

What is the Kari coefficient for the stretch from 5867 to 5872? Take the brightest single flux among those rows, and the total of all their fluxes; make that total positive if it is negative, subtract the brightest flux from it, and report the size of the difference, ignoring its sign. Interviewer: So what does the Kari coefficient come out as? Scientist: 5.3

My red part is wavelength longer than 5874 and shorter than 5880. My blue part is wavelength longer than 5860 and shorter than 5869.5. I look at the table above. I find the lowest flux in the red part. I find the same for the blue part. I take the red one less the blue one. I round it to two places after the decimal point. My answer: -0.12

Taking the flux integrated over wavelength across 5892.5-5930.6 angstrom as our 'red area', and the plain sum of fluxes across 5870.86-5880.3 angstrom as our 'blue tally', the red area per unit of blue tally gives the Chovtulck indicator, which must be 5.3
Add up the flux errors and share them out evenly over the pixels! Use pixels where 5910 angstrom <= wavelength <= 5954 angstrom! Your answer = 0.155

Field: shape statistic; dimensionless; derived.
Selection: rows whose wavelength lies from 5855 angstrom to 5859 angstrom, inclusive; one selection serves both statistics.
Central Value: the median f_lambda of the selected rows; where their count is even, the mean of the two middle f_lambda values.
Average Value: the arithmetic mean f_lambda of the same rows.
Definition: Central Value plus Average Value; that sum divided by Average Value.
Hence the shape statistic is 2.00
